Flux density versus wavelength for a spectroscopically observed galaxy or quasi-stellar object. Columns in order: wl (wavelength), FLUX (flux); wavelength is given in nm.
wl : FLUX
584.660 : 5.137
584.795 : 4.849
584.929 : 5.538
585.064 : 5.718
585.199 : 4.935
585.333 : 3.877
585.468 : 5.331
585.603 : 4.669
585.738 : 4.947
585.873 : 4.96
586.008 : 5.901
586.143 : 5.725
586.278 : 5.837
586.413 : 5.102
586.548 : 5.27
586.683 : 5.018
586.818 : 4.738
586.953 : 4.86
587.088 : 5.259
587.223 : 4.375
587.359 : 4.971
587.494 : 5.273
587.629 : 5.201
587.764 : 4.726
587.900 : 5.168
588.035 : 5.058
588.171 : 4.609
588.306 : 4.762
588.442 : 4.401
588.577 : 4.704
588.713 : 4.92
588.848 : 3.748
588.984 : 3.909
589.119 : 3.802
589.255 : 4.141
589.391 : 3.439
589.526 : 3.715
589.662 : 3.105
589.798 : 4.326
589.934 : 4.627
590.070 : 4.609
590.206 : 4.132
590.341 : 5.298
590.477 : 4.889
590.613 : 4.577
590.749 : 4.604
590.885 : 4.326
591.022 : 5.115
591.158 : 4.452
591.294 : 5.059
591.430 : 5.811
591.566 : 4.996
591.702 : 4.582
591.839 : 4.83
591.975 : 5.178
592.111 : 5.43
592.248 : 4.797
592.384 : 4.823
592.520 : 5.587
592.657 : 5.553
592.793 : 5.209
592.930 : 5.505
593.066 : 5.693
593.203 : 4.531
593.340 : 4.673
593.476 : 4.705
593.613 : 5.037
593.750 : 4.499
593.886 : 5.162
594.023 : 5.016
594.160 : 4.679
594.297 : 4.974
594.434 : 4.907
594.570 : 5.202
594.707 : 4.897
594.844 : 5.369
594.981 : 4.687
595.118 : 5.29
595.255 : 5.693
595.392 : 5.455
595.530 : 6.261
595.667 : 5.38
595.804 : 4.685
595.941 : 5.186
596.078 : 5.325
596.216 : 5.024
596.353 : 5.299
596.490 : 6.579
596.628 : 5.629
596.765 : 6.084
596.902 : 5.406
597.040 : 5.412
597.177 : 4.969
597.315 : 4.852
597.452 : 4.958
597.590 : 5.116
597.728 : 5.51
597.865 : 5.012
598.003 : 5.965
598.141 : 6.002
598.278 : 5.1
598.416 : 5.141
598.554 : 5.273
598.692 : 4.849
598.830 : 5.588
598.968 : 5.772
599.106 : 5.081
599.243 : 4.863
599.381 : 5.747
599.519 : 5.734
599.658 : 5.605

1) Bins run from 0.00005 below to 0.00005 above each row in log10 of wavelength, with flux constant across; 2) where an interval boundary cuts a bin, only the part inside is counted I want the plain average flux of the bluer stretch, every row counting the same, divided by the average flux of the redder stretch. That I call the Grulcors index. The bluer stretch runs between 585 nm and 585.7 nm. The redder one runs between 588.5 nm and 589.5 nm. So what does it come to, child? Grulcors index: 1.20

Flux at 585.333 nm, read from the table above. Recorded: 3.877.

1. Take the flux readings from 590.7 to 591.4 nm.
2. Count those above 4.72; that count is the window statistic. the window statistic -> 2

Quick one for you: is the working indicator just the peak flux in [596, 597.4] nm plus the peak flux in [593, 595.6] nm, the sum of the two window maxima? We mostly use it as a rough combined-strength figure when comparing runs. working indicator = 12.8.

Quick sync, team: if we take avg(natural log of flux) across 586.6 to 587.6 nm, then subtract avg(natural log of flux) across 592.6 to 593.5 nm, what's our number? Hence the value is -0.04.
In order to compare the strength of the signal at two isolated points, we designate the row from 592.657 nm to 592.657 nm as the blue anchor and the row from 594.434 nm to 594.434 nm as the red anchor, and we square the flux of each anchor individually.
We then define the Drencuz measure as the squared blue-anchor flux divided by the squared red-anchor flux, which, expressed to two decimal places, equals 1.28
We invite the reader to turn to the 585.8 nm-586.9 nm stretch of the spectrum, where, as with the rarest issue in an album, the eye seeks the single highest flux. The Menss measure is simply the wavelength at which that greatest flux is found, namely 586.008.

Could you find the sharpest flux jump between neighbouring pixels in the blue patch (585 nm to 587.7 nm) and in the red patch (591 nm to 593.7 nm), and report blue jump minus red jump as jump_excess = 0.29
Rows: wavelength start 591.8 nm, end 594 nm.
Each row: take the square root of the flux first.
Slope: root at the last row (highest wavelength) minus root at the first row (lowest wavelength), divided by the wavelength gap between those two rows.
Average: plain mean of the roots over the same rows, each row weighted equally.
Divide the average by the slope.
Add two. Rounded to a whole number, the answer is 64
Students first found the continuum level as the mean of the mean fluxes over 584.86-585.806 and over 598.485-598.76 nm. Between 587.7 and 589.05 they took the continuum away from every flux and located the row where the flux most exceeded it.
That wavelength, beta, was 587.900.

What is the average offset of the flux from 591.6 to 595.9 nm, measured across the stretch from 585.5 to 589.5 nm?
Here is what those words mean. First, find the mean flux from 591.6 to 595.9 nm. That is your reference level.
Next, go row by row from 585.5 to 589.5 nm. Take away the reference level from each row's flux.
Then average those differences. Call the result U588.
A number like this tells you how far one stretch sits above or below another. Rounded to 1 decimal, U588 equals -0.3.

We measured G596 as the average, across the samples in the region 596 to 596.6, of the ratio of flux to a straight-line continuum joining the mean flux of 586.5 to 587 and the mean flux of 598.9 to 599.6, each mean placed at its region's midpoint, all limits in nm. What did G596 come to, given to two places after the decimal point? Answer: 1.04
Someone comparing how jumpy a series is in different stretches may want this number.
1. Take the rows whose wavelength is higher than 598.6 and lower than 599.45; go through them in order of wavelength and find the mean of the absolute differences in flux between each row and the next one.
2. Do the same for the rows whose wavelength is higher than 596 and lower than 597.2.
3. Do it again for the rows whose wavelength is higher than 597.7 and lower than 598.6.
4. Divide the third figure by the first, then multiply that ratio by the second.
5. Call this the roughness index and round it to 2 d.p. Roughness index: 0.43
